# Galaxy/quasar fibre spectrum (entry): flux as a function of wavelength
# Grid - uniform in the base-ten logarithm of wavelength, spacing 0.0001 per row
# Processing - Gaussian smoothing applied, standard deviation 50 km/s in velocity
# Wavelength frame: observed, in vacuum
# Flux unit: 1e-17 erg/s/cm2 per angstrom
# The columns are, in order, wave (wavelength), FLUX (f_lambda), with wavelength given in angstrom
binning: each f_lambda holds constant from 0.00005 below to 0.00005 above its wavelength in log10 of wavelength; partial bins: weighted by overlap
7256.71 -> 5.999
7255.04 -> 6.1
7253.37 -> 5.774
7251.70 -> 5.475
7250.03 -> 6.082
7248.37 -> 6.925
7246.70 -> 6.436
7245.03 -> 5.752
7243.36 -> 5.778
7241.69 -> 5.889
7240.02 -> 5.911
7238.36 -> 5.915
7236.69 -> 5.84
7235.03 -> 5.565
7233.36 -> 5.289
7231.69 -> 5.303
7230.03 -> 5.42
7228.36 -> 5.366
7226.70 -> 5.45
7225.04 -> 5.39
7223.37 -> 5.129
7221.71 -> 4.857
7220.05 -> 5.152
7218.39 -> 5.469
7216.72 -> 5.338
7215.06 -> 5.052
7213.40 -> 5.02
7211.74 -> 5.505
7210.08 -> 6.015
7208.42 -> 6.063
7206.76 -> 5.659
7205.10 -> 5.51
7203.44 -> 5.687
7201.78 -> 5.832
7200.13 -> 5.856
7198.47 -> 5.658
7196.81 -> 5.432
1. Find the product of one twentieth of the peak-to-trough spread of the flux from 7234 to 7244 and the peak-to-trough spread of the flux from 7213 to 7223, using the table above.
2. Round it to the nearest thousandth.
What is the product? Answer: 0.011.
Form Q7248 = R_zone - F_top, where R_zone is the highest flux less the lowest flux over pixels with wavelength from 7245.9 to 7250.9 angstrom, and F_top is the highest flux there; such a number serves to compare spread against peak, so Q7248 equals -6.1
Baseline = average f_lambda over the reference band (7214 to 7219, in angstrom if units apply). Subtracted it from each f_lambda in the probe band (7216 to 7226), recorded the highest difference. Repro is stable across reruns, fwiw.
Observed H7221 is 0.2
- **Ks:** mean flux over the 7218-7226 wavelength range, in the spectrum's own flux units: 5.2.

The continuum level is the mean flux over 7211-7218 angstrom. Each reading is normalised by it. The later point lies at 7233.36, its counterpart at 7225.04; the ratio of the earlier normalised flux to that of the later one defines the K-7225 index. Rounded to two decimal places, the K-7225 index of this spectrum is 1.02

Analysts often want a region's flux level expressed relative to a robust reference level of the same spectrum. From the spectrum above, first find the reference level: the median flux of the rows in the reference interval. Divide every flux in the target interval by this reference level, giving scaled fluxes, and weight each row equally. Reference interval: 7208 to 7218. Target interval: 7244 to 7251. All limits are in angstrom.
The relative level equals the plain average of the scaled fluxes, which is 1.16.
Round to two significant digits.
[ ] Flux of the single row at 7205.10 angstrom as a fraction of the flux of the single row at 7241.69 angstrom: 0.94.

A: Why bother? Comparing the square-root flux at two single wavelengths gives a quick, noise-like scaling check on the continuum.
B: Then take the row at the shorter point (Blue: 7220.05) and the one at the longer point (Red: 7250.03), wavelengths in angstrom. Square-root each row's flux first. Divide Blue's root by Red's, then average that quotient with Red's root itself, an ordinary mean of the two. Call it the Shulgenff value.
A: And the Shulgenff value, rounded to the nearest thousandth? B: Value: 1.693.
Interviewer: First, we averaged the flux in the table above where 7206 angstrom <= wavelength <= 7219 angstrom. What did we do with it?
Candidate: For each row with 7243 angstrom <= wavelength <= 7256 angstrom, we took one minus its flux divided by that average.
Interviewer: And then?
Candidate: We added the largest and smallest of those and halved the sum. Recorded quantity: -0.12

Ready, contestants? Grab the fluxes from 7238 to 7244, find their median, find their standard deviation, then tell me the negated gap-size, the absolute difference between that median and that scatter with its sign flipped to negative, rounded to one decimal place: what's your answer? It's -5.8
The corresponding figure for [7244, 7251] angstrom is -5.8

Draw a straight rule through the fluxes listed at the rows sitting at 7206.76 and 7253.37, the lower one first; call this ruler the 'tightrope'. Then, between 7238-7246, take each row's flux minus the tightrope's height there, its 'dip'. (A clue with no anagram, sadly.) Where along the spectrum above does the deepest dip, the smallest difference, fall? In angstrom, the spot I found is 7245.03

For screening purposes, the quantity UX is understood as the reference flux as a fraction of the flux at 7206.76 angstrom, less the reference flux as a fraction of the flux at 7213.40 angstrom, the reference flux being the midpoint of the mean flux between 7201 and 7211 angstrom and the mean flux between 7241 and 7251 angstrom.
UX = -0.13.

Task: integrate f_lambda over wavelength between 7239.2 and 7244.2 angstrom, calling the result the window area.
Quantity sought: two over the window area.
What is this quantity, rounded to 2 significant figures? 0.068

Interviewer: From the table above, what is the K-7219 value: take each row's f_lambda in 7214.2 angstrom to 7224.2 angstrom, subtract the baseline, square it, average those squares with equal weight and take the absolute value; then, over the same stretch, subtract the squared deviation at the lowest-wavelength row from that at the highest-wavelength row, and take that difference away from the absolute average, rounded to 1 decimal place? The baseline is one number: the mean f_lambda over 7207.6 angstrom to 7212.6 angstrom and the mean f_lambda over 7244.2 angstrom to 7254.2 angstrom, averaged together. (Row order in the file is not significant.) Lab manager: 0.8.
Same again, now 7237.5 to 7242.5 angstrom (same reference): 0.0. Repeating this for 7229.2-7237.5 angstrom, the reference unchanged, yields 0.6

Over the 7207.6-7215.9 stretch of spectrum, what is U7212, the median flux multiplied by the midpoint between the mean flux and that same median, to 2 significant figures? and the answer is 30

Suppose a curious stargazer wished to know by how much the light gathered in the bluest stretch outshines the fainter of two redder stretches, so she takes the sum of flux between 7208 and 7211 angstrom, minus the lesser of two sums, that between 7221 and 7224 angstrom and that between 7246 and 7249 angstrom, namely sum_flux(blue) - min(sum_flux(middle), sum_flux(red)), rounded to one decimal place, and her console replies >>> 2.1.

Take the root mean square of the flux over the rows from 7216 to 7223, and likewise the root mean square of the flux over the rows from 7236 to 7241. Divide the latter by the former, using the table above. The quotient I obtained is 1.13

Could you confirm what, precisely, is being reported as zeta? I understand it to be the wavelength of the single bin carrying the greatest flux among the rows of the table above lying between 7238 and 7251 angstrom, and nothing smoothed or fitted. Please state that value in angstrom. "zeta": 7248.37 angstrom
